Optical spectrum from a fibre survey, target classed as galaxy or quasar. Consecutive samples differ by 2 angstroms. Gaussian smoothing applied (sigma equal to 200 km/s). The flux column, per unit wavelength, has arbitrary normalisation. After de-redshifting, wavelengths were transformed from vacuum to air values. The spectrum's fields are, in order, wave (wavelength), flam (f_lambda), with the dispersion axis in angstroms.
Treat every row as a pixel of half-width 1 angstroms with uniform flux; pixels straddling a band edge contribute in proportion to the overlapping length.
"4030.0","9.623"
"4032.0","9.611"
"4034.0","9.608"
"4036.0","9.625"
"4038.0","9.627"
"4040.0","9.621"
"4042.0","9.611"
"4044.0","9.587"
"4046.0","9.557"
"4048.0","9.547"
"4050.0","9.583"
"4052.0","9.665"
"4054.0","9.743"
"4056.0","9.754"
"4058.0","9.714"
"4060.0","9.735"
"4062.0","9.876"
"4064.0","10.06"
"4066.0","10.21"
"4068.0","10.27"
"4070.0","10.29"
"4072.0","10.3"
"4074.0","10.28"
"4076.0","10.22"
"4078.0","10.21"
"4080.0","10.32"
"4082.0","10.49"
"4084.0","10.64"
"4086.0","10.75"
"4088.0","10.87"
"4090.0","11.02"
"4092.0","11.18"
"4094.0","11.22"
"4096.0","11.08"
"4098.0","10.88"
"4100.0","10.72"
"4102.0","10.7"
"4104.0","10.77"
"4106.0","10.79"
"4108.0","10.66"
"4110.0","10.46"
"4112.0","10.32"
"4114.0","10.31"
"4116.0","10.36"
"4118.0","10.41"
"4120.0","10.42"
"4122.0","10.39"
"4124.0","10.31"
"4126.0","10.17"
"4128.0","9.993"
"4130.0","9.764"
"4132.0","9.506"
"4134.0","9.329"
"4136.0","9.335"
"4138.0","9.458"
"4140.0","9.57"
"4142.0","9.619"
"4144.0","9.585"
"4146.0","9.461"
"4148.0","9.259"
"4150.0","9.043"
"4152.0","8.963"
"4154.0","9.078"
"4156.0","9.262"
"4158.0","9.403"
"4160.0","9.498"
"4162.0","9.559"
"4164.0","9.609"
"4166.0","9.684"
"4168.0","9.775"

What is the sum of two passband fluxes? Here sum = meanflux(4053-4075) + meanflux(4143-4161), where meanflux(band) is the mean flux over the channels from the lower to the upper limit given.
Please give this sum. 19.3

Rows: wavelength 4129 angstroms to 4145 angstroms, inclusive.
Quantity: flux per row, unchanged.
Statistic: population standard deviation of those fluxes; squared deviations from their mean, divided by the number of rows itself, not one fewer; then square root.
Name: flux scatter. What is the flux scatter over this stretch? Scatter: 0.14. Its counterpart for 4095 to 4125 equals 0.23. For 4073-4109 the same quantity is 0.30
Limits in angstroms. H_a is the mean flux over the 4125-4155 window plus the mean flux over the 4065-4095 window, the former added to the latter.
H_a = 20.0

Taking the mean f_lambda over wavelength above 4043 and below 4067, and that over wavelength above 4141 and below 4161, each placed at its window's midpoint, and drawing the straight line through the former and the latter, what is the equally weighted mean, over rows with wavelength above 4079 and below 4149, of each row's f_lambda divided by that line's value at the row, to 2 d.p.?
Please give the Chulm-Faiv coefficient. 1.08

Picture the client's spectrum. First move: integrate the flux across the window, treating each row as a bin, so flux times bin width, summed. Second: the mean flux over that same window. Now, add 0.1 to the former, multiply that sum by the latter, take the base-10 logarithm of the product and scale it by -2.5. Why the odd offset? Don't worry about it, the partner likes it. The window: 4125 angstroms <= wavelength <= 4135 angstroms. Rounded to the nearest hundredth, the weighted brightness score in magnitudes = -7.45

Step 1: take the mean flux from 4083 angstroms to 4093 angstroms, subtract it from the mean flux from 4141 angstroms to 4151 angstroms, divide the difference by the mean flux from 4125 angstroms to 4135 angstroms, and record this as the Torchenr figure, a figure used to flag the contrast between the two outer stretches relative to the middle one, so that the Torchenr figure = -0.15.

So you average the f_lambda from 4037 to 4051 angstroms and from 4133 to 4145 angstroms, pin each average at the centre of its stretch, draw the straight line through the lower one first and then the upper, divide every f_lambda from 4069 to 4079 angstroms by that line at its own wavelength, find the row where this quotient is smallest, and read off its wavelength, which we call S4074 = 4078.0 angstroms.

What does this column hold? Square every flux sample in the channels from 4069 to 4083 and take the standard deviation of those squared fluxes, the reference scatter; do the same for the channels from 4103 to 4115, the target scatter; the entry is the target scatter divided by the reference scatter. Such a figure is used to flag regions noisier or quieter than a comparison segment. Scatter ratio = 2.4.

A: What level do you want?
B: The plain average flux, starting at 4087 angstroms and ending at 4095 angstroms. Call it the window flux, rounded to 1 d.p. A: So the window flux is 11.1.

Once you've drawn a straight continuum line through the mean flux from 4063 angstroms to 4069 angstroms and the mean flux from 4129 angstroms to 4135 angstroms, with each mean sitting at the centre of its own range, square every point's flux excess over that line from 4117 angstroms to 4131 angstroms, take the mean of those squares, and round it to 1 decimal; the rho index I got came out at 0.4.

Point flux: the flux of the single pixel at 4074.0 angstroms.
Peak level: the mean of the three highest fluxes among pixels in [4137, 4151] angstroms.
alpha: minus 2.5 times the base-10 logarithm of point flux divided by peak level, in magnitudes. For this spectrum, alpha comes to -0.08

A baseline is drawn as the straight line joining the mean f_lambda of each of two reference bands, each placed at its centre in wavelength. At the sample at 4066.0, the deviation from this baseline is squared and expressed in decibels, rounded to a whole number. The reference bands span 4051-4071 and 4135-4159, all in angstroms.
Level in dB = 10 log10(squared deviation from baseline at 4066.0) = -10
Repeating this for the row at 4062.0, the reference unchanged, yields -26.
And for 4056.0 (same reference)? -13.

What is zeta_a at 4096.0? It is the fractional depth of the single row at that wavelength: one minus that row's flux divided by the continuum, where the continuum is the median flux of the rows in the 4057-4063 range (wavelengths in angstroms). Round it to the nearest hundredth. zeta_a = -0.14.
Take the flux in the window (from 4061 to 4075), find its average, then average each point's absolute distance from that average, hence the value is 0.12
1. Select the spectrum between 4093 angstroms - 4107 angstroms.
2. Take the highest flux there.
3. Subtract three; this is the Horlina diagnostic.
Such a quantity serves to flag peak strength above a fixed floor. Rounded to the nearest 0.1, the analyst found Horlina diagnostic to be 8.2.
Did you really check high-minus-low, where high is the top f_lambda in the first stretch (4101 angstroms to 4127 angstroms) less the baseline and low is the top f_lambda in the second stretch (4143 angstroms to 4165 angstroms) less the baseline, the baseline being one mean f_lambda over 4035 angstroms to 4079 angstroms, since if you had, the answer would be 1.2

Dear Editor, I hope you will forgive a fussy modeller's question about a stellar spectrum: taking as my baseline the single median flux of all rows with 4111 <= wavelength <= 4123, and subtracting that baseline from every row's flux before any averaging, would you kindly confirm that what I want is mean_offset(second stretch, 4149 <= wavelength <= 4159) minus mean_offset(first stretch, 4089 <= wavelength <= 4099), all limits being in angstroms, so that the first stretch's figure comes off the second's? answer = -1.9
